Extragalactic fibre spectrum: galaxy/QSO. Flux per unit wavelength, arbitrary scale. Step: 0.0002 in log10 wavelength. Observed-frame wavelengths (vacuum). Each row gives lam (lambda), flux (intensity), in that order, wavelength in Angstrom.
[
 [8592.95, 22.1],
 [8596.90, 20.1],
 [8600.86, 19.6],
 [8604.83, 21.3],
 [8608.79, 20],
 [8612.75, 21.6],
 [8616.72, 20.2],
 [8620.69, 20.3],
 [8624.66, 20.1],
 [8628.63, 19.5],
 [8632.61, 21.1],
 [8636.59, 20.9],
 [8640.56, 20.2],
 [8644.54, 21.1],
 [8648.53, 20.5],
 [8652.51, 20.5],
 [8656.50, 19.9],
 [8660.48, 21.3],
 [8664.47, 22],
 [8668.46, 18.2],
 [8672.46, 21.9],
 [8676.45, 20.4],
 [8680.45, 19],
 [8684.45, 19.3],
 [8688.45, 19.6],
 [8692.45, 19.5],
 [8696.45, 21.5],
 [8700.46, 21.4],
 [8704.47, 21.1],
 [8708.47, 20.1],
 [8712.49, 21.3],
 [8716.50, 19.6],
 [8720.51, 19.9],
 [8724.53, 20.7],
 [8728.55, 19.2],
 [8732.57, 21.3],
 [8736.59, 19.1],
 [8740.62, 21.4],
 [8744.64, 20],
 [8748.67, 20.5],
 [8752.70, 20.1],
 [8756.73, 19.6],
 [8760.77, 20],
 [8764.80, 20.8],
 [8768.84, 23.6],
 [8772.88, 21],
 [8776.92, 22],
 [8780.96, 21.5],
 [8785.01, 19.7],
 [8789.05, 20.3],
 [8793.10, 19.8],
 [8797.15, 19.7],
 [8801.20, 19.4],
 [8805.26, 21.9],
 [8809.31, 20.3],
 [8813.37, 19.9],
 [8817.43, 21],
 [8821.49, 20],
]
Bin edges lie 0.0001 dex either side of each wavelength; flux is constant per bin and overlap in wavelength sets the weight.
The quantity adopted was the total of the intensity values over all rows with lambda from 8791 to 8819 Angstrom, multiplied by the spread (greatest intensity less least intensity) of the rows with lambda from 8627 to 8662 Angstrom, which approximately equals 256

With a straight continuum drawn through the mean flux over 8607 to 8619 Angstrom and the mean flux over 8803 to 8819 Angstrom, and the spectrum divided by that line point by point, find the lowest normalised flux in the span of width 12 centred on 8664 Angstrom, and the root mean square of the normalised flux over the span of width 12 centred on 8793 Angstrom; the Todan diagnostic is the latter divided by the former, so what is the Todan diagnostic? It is 1.09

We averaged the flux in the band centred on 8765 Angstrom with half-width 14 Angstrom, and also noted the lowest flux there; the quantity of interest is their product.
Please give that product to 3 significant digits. 412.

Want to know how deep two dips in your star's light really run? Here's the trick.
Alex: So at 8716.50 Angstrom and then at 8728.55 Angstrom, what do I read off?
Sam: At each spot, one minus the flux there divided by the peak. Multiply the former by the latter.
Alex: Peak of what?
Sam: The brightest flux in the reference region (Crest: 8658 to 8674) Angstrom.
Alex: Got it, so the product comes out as 0.014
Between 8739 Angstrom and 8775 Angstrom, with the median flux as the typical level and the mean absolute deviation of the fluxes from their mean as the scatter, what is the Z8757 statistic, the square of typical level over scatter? 625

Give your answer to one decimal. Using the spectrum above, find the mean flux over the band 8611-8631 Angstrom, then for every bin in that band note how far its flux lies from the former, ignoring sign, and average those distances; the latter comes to 0.5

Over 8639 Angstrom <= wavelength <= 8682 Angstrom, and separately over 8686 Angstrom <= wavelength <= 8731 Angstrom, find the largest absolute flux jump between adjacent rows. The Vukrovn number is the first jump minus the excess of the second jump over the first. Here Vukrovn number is 6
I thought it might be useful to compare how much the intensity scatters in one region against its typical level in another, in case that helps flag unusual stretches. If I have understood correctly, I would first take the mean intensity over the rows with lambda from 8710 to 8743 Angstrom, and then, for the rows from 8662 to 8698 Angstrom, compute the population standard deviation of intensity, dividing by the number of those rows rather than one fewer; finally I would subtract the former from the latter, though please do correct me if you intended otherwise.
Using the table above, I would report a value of -19.0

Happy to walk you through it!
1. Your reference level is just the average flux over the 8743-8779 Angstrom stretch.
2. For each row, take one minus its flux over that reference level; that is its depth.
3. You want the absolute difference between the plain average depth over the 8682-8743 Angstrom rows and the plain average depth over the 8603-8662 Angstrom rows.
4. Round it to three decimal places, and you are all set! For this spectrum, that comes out 0.011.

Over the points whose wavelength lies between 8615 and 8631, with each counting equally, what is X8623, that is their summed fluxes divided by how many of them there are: 20.0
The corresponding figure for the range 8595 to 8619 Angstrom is 20.5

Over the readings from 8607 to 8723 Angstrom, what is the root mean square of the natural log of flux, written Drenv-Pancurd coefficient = 3.02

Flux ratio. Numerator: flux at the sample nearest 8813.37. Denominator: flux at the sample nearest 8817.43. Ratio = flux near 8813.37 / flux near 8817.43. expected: 0.95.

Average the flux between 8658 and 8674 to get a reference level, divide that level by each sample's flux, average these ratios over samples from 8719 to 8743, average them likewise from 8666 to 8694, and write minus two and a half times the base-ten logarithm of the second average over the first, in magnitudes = -0.03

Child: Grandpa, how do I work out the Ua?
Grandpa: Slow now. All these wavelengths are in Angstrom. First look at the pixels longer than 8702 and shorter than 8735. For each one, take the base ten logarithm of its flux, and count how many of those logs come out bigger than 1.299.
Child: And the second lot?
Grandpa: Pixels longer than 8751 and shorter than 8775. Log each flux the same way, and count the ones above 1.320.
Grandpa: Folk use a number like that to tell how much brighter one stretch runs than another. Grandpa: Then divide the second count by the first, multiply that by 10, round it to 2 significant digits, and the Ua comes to 4.0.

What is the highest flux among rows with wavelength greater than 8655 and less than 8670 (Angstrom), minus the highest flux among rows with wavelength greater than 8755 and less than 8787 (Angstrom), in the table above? -1.6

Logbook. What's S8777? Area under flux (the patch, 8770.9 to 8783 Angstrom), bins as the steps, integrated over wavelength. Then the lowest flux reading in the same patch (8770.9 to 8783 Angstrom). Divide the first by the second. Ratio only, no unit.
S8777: 12.4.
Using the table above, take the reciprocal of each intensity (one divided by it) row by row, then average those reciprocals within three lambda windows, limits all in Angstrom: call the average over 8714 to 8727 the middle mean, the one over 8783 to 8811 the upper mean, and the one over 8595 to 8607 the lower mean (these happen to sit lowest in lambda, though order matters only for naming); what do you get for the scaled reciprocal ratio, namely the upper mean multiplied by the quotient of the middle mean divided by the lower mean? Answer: 0.0503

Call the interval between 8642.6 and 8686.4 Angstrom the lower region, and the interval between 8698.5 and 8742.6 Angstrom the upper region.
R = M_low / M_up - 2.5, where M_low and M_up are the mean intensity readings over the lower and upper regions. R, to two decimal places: -1.50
